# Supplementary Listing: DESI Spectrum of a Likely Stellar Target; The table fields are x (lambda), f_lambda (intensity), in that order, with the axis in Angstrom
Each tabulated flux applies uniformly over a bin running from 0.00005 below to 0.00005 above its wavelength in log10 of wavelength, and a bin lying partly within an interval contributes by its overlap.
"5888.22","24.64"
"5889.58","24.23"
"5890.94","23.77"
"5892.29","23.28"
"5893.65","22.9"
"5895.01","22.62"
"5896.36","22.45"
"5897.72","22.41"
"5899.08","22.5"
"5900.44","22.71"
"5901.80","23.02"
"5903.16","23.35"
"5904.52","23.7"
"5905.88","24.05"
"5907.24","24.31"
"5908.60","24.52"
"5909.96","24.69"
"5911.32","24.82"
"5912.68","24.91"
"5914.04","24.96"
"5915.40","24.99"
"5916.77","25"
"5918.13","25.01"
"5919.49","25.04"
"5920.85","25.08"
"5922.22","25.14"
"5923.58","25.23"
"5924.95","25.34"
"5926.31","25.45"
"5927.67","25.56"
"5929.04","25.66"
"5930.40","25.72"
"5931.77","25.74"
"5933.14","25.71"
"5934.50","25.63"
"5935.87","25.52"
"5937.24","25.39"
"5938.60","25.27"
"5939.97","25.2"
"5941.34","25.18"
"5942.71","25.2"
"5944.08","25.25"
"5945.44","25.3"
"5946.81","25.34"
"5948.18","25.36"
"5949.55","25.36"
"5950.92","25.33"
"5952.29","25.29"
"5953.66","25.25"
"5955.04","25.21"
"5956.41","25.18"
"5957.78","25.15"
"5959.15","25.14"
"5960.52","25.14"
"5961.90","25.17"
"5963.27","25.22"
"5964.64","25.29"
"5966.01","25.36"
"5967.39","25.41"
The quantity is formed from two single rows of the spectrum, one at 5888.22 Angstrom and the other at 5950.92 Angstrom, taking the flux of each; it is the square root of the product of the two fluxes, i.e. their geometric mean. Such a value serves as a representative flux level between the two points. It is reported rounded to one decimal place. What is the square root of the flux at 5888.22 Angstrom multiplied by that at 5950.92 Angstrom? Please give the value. 25.0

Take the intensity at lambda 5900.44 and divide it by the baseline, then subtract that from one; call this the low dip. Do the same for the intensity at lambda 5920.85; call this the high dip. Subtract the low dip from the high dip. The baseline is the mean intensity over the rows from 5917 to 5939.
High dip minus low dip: -0.093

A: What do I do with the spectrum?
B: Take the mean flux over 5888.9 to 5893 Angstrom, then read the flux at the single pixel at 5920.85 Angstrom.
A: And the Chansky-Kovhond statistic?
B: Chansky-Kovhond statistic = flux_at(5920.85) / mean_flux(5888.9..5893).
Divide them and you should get 1.056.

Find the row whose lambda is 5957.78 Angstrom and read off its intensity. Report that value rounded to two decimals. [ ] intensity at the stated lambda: 25.15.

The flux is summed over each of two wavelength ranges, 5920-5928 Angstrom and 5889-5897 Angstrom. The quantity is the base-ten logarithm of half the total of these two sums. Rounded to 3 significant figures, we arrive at 2.16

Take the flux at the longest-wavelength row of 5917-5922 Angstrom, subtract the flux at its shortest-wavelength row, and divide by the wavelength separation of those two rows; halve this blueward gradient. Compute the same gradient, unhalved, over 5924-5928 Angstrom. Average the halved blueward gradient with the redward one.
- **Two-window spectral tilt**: 0.05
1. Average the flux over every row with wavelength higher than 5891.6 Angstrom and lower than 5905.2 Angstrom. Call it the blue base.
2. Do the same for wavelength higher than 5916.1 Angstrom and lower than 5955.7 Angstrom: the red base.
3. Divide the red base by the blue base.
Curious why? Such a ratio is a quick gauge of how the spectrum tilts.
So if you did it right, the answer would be 1.11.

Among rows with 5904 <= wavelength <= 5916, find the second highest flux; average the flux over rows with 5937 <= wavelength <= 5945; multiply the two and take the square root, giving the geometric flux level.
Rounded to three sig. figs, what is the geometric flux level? 25.1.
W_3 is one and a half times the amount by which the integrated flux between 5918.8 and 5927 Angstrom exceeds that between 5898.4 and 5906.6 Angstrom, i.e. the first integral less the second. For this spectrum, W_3 25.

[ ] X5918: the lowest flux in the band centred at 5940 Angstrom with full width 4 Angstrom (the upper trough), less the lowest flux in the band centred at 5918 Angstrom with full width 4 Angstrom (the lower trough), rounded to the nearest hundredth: 0.18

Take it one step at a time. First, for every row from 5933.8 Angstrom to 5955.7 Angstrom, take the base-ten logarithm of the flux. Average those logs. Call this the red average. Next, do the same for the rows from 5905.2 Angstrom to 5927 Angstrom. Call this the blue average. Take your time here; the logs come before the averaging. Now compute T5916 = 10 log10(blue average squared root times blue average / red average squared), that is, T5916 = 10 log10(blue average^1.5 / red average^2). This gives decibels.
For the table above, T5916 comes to -0.77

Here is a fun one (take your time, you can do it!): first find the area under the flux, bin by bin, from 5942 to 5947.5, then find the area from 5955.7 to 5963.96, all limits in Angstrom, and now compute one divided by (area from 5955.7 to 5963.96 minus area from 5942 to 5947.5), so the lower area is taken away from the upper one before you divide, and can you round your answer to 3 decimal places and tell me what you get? 0.015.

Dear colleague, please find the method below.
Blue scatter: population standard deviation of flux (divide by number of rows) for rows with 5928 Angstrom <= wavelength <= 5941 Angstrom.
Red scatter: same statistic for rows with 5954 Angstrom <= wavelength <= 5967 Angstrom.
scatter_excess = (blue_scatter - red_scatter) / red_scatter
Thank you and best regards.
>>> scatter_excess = 1.7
